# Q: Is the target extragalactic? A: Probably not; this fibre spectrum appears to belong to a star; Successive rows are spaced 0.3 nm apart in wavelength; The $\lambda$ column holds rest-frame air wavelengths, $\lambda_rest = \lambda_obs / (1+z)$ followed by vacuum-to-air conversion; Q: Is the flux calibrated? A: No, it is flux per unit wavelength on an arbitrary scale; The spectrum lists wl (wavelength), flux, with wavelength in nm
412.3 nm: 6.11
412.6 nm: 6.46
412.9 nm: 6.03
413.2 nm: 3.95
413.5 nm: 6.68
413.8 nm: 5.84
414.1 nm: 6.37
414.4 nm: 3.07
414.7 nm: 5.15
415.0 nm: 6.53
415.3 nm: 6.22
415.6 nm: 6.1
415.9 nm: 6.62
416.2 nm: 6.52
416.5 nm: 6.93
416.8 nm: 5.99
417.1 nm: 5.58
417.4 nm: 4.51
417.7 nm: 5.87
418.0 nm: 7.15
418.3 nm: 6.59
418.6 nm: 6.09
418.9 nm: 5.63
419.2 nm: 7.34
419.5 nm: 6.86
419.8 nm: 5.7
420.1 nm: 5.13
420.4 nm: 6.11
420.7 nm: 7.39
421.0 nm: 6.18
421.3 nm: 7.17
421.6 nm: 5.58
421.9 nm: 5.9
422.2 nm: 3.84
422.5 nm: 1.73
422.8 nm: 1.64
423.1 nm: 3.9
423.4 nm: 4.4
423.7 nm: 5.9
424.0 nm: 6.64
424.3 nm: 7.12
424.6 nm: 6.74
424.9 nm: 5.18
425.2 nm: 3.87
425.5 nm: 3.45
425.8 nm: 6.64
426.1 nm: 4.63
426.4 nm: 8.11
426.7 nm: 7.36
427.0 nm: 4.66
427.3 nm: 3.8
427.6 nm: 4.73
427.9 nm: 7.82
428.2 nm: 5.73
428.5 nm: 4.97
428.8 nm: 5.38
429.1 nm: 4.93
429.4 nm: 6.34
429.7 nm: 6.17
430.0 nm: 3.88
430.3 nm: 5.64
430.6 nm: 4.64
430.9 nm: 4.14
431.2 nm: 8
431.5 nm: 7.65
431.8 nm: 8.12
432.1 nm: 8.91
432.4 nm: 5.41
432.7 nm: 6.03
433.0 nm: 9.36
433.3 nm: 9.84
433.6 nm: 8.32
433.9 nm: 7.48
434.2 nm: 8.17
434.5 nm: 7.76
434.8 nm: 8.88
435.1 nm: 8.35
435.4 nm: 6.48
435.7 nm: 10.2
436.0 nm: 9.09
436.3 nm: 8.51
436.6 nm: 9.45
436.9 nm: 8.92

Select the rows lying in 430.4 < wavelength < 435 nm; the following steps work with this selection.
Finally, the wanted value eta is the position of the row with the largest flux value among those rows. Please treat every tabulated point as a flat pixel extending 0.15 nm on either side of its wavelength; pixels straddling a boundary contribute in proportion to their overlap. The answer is 433.3 nm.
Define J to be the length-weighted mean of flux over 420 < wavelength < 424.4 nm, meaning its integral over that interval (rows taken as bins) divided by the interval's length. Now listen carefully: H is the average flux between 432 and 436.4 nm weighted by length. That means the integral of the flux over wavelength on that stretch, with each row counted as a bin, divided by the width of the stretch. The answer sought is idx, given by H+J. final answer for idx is 13.4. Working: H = 8.2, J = 5.2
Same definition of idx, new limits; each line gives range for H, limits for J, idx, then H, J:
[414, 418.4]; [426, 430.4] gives 11.6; 5.9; 5.6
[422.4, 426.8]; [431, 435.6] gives 13.1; 5.2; 7.9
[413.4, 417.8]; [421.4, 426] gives 10.7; 5.9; 4.9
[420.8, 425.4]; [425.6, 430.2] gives 10.7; 5.1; 5.7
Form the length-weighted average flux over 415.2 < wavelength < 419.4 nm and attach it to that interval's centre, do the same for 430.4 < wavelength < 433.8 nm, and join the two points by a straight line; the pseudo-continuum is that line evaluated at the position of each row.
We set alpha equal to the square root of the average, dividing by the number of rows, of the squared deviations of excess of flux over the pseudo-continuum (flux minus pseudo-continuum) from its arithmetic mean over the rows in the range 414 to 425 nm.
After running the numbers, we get 1.44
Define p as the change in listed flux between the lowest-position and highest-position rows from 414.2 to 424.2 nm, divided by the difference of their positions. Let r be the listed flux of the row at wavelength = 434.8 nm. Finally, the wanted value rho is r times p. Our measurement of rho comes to 3.3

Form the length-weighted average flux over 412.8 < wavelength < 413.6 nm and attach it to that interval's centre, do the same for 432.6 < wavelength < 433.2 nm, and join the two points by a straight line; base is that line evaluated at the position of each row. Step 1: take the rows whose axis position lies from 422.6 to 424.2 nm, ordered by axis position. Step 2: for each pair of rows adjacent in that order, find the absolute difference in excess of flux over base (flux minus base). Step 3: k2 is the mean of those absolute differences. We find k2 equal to 1.2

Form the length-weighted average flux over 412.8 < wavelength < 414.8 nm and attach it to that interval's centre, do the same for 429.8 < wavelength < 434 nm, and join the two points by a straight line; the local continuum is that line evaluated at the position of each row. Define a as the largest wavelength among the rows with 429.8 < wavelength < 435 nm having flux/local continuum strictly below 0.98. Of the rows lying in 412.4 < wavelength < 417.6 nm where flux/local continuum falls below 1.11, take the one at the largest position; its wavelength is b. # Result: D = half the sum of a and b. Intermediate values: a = 432.7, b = 417.4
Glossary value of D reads 425.05 nm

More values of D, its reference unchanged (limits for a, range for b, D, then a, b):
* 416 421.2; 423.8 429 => 424.45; 420.1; 428.8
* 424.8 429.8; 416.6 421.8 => 425.65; 429.7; 421.6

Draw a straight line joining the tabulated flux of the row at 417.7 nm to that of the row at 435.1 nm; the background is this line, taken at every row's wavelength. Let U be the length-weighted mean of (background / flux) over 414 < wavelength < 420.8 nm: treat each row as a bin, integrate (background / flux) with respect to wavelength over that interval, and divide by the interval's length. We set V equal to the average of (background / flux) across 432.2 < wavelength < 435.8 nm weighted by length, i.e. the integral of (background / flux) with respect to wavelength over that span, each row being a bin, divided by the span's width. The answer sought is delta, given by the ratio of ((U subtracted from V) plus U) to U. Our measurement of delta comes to 1.1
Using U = 0.99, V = 1.06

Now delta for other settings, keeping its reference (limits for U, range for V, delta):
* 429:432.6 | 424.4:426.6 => 1.0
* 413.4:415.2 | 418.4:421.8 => 1.0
